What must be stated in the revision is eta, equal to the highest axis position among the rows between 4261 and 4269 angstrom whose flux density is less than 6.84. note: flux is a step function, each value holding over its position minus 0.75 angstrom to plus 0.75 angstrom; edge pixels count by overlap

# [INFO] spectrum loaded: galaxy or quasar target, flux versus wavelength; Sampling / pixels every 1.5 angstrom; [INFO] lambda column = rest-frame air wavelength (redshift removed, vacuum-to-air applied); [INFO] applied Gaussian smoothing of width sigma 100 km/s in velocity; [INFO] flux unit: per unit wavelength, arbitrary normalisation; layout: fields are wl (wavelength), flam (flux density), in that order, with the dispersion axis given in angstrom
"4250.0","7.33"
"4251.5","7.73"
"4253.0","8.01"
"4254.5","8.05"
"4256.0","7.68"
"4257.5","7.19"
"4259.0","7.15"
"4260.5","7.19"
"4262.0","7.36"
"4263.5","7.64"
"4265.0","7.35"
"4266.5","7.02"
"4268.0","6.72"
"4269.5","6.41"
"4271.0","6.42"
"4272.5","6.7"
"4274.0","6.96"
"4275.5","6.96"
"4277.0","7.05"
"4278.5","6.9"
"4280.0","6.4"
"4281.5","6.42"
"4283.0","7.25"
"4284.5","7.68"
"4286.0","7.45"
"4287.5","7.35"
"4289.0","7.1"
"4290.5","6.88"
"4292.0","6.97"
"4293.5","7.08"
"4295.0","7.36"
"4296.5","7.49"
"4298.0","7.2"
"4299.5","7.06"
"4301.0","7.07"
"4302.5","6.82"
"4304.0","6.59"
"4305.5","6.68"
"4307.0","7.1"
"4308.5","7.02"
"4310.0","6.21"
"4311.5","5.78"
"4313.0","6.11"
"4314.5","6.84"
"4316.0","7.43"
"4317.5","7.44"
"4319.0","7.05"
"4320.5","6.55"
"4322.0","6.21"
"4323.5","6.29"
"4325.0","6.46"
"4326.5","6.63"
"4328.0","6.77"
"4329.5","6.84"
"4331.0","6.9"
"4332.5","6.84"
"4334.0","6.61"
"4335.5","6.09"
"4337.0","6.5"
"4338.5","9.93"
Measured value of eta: 4268.0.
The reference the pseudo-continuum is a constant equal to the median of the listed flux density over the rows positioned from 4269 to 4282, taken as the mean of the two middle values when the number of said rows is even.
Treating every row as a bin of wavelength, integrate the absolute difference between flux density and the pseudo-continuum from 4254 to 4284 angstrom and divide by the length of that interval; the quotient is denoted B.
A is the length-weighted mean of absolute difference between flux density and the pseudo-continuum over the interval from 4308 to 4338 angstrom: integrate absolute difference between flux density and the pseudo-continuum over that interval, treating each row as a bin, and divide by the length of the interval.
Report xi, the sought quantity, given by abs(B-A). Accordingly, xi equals 0.07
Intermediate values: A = 0.38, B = 0.453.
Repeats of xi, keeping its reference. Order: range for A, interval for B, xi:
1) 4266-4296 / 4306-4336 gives 0.01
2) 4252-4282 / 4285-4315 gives 0.07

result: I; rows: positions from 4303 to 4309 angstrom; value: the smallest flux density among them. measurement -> 6.59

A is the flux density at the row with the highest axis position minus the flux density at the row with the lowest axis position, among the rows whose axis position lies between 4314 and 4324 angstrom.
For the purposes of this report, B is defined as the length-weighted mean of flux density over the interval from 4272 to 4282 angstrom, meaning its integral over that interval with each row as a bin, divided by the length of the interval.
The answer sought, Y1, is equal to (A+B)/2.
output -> 3.12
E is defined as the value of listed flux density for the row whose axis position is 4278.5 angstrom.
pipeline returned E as 6.9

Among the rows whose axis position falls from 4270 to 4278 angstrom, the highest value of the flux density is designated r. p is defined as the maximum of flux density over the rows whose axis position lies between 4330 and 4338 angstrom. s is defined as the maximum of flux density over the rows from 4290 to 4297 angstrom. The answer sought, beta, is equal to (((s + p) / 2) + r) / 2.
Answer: 7.12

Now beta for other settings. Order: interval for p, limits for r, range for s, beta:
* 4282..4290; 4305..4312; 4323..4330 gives 7.18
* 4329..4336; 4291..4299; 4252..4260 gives 7.48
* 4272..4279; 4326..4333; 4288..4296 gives 7.05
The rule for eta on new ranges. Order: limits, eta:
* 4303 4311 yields 4310.0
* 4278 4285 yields 4281.5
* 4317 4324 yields 4323.5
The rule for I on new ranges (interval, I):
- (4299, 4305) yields 6.59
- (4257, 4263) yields 7.15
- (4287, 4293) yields 6.88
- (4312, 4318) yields 6.11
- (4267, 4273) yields 6.41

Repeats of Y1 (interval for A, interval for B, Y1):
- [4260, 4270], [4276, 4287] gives 3.12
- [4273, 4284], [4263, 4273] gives 3.59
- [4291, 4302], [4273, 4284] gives 3.48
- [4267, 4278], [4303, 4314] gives 3.42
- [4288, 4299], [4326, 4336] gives 3.39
